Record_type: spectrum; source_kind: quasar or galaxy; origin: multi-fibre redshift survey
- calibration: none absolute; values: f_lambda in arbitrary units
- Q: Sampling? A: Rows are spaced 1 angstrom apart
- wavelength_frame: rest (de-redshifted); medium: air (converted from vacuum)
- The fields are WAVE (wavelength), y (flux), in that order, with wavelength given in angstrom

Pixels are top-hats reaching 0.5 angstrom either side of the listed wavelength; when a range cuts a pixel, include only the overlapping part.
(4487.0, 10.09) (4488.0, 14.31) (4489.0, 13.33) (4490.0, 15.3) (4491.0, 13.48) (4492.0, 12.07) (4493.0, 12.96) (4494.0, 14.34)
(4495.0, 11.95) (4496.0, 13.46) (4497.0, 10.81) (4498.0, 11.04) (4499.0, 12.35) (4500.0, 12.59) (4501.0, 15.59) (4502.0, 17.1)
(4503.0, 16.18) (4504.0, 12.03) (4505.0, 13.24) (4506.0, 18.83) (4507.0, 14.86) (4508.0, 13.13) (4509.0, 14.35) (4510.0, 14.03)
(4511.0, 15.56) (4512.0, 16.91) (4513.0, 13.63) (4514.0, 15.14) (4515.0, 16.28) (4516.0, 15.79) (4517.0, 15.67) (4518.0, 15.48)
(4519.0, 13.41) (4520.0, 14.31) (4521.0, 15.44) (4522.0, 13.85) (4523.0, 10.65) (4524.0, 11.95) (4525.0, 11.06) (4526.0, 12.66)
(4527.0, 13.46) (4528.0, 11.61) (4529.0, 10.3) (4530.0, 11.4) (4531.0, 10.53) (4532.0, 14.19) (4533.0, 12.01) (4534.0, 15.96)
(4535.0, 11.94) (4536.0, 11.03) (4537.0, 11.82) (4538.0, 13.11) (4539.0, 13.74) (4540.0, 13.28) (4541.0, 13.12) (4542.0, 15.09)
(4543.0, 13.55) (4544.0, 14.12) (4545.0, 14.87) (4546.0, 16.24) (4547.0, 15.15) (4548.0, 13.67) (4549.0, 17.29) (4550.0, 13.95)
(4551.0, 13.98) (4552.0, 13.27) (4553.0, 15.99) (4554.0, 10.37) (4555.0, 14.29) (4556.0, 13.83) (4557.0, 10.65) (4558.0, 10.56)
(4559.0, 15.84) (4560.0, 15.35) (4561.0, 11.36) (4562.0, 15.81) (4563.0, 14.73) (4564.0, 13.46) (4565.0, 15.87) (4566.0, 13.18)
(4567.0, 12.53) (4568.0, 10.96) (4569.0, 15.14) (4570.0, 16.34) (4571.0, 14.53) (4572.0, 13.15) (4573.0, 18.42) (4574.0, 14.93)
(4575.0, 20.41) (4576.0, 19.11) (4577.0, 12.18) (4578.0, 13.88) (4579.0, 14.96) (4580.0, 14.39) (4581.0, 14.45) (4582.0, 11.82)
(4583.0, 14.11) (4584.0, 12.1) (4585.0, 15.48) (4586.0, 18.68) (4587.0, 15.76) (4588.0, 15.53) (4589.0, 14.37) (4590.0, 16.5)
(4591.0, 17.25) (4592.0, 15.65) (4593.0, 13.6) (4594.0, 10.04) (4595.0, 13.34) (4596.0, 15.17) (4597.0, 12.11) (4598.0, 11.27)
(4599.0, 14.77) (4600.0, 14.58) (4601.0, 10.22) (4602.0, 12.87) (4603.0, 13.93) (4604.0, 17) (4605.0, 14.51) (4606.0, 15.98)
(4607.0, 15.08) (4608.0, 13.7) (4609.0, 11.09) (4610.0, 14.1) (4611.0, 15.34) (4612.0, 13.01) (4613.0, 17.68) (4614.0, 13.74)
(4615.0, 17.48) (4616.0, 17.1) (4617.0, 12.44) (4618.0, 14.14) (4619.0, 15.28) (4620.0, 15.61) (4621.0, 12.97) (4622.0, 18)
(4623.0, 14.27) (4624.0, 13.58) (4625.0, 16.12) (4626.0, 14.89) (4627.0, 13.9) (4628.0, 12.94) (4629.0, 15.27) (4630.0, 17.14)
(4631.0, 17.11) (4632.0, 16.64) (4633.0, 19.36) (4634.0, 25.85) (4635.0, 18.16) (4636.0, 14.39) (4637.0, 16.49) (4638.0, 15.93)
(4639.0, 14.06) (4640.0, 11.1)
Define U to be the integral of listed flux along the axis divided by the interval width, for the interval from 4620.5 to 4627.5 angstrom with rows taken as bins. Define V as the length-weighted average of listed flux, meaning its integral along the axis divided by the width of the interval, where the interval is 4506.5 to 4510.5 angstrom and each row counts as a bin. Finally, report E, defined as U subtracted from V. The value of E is -0.7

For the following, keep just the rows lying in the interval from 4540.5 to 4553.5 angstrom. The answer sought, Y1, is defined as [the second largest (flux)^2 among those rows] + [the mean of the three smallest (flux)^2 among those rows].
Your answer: 441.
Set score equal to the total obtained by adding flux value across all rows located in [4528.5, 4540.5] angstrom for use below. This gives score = 149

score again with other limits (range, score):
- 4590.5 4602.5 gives 161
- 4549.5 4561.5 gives 159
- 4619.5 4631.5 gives 182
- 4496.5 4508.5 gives 168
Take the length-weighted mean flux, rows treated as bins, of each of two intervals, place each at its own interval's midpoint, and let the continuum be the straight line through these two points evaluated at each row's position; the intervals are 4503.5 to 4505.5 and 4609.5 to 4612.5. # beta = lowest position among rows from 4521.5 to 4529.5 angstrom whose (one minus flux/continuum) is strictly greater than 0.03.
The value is 4523.0 angstrom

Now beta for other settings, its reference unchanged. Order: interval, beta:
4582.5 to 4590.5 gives 4584.0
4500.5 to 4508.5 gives 4504.0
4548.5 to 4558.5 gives 4554.0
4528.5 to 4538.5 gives 4529.0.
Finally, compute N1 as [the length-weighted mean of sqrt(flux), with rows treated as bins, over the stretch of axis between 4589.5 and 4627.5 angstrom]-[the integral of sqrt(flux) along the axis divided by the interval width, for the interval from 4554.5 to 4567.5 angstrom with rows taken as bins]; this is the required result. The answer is 0.10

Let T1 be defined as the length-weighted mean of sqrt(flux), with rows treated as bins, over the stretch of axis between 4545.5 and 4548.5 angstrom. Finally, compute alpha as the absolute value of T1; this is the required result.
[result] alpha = 3.87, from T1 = 3.87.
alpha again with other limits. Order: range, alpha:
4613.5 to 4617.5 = 3.89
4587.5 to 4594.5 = 3.82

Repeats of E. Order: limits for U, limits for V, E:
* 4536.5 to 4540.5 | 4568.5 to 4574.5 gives 2.4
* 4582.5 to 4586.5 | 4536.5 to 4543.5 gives -1.7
